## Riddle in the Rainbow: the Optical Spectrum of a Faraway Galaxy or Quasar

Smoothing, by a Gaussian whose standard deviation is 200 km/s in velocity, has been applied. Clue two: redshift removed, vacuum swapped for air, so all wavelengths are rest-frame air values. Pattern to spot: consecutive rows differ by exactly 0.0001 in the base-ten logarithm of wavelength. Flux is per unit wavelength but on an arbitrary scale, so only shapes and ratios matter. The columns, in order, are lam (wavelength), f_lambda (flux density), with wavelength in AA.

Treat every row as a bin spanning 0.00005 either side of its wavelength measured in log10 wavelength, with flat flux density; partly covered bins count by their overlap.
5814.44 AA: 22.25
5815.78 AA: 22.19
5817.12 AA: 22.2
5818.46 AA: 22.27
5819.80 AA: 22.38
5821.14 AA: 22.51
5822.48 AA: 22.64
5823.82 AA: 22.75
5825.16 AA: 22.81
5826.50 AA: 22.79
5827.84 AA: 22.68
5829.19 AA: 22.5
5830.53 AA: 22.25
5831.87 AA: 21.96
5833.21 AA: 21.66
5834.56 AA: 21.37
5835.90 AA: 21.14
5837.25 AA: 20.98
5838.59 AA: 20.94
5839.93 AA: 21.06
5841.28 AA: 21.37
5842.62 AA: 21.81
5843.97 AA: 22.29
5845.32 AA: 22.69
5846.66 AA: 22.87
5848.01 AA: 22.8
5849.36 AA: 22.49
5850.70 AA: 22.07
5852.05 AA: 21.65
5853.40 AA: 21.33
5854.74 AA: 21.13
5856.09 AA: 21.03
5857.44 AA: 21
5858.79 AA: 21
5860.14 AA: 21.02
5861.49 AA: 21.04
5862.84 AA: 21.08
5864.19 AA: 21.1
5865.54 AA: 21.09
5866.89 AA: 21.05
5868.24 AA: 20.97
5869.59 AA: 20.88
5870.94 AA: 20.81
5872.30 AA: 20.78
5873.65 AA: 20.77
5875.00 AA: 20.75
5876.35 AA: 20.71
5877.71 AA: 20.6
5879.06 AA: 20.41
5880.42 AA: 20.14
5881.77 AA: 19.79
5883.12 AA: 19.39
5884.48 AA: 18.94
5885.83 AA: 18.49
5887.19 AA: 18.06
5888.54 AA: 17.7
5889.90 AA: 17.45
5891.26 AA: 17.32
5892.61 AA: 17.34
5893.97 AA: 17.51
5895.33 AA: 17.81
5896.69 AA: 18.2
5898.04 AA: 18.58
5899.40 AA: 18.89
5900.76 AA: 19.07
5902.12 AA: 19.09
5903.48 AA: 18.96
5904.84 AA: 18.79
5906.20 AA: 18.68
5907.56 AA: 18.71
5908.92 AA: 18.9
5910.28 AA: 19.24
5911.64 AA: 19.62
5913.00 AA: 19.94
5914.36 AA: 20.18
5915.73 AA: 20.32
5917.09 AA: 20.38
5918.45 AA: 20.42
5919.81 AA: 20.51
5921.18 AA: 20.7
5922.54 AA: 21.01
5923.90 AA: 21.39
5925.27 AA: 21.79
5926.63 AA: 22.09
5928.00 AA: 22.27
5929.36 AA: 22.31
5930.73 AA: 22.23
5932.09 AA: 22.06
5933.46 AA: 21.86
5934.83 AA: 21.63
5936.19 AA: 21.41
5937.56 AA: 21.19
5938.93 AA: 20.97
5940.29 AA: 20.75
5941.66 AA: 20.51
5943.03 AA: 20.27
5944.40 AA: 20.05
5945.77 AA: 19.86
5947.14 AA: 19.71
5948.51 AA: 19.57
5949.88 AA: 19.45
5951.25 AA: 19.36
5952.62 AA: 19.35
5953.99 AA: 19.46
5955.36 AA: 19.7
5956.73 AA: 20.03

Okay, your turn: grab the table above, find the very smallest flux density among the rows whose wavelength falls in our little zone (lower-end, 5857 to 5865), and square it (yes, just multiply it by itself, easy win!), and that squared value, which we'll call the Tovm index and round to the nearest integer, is 441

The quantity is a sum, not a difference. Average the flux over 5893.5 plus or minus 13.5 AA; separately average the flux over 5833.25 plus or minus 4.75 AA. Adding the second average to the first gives 40.2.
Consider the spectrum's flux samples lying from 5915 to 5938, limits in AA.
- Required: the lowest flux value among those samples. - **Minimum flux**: 20.32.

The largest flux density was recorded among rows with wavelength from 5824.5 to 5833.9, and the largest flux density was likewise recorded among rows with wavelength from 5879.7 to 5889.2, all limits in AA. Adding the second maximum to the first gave 42.95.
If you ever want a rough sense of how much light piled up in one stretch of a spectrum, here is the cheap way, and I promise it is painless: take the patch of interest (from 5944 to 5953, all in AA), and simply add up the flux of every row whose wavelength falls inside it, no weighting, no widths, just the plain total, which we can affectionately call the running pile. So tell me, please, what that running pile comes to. 137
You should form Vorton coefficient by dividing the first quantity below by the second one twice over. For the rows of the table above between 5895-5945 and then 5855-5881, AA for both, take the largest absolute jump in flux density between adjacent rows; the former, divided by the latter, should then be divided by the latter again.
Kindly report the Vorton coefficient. 5.5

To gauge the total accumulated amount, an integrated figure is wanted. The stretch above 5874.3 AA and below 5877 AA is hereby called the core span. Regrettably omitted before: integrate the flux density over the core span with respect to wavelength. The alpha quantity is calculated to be 56.1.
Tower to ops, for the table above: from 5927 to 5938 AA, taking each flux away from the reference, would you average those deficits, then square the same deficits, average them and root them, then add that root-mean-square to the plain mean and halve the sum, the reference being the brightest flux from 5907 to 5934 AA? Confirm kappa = 0.5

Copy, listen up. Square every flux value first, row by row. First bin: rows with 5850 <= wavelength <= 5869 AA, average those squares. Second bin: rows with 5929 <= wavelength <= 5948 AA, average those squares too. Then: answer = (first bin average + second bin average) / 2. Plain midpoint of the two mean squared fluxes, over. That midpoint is 446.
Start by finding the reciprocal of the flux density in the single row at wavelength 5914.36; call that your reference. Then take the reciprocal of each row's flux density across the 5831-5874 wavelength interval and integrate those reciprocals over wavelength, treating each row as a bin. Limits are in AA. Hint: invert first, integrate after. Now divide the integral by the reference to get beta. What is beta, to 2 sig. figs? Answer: 41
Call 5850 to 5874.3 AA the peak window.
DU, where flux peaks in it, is 5850.70 AA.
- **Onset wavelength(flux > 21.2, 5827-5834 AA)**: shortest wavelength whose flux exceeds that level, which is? 5827.84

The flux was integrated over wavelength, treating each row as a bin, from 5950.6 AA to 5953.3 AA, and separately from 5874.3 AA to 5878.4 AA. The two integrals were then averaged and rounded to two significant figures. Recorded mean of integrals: 69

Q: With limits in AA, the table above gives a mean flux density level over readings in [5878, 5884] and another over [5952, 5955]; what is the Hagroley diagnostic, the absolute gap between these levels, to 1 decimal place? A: 0.5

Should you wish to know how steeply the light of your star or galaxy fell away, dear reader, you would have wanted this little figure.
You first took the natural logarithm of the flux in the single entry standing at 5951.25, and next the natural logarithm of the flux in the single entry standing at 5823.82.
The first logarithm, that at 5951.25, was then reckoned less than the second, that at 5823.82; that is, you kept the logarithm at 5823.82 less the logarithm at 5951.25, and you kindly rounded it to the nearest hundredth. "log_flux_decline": 0.16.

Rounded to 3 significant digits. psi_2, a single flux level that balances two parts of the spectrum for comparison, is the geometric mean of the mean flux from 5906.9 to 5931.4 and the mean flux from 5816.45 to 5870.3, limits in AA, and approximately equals 21.2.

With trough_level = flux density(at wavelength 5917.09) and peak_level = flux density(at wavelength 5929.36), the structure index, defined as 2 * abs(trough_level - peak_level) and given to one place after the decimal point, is 3.9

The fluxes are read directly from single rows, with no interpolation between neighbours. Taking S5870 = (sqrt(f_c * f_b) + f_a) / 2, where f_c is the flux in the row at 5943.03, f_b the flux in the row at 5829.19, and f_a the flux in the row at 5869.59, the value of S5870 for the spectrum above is 21.1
